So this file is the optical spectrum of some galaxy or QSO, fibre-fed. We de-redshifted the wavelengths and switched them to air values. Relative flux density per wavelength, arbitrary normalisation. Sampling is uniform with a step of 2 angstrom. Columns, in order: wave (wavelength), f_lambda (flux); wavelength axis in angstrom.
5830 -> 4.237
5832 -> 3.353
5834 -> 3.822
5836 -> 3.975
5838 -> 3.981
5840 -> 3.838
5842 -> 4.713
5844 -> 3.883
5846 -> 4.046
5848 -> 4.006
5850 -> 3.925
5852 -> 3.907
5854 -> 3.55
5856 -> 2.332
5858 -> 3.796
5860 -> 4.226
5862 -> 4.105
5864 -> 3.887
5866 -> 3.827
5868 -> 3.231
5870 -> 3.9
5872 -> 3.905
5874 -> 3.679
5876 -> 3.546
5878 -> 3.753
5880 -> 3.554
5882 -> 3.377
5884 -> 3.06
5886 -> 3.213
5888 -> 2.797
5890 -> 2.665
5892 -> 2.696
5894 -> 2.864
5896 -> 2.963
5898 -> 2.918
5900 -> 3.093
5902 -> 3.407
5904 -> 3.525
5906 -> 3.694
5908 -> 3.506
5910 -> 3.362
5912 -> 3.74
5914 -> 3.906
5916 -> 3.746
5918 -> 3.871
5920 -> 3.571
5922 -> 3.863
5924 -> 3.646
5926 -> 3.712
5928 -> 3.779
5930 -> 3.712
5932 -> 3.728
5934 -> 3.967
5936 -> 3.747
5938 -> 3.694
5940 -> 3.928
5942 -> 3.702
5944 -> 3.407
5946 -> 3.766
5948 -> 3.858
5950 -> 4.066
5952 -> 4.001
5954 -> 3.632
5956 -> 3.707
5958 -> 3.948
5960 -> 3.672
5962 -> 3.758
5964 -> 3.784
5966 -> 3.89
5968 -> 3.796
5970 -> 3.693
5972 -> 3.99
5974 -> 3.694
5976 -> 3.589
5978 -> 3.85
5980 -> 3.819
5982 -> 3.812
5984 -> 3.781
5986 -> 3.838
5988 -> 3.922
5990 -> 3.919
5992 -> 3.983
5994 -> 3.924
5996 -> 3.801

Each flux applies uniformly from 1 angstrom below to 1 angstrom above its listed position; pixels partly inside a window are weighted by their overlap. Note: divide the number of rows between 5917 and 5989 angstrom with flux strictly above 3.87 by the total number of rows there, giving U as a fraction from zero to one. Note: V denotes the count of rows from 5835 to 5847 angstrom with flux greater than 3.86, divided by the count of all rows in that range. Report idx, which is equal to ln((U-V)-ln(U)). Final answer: -0.22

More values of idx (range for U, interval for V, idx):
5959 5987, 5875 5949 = 0.67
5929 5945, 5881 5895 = 0.49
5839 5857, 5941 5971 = -0.22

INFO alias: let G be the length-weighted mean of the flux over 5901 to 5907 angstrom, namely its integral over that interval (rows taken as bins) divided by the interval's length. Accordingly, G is 3.54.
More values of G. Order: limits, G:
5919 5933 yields 3.72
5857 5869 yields 3.85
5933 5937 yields 3.86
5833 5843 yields 4.07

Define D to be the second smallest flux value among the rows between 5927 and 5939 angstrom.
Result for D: 3.712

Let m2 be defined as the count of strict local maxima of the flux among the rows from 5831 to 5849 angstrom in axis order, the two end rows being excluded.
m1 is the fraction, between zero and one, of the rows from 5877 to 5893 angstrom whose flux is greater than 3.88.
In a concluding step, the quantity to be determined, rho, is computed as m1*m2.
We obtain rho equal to 0.0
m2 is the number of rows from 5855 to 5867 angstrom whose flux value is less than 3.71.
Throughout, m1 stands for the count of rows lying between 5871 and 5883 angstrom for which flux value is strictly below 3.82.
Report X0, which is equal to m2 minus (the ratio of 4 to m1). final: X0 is 0.2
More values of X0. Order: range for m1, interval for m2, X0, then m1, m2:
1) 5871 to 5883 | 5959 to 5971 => 1.2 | 5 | 2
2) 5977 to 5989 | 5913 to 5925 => 0.7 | 3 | 2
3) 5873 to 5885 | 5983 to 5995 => -0.7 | 6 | 0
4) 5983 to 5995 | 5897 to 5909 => 2.0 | 1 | 6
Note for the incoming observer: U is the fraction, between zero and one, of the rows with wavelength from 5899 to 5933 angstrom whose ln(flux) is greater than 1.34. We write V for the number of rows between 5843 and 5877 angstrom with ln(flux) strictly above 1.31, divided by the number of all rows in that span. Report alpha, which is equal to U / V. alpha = 0.25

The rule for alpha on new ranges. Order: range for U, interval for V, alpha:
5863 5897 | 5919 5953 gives 0.33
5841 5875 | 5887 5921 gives 3.00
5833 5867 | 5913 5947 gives 1.17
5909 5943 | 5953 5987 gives 0.42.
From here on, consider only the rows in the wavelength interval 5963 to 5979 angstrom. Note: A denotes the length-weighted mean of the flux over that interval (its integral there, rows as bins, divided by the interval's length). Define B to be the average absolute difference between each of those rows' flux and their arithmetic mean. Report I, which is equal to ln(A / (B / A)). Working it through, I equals 5.0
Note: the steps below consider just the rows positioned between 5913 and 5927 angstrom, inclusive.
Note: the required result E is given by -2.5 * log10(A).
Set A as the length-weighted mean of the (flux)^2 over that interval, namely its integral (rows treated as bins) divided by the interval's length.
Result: -2.88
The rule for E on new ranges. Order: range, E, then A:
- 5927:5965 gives -2.89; 14.3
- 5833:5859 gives -2.93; 14.9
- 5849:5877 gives -2.86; 13.9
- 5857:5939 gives -2.76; 12.7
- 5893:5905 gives -2.48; 9.8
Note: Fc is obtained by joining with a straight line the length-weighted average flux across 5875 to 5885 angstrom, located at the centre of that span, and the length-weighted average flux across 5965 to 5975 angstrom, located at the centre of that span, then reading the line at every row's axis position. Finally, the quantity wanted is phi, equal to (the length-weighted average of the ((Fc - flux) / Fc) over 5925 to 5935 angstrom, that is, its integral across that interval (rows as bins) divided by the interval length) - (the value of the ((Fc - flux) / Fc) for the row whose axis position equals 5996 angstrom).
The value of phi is -0.063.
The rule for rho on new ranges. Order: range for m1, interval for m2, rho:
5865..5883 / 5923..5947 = 0.7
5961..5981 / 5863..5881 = 0.4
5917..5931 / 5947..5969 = 0.0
